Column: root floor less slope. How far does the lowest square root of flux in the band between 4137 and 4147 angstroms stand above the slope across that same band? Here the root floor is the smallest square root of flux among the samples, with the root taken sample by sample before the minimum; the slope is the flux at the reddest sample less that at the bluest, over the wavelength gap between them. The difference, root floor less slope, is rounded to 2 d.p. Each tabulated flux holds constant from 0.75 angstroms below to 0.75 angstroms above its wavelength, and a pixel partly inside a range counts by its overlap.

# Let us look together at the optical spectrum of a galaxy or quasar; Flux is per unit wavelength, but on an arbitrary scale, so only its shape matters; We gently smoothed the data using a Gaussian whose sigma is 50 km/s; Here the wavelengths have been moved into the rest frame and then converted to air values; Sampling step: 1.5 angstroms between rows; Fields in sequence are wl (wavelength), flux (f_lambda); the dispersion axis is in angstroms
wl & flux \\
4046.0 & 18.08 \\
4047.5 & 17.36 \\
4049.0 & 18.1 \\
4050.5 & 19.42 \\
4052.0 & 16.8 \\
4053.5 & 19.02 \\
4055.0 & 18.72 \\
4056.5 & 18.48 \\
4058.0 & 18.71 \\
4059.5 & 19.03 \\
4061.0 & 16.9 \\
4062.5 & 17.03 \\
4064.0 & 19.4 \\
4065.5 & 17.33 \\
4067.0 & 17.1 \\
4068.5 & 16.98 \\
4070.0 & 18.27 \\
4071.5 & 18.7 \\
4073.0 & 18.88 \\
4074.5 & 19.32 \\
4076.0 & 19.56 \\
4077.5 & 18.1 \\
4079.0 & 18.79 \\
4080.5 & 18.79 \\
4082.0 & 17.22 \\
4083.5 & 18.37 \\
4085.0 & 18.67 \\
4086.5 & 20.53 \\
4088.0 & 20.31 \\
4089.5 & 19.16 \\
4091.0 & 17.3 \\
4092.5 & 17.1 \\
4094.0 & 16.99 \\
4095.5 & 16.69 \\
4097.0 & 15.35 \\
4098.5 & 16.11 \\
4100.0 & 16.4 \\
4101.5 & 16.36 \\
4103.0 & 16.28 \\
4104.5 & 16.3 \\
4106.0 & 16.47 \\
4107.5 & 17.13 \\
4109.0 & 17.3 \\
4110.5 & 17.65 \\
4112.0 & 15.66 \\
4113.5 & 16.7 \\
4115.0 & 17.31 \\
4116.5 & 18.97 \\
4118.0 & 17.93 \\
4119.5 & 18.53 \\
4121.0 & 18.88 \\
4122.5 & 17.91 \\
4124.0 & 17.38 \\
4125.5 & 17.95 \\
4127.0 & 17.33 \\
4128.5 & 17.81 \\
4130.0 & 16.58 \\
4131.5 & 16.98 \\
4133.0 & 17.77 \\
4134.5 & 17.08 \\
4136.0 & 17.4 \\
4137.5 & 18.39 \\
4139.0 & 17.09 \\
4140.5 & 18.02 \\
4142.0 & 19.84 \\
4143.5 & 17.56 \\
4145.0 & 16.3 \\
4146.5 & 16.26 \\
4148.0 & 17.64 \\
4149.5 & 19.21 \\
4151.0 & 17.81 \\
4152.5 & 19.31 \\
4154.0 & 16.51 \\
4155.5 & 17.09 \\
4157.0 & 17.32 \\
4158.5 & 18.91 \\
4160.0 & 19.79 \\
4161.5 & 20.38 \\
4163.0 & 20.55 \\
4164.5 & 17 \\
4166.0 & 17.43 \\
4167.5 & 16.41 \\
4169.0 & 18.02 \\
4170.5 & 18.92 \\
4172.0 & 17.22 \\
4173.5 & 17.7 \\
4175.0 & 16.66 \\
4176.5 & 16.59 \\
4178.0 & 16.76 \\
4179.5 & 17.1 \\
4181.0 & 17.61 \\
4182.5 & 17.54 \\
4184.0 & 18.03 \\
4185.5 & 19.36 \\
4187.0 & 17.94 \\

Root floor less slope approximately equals 4.27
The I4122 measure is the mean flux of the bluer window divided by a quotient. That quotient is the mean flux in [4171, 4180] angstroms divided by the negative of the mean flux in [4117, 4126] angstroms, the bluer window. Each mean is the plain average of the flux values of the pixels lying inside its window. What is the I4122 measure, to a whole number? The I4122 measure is -19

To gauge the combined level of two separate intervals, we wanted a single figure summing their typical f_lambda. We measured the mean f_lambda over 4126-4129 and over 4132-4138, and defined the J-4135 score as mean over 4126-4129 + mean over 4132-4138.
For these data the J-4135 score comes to 35.2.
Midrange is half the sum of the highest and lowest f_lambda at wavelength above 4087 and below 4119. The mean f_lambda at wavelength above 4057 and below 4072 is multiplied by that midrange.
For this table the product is 320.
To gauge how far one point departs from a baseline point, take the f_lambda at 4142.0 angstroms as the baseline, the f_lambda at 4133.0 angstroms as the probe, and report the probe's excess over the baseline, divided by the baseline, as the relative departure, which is -0.10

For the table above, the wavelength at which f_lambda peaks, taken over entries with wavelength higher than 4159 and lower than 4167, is 4163.0 angstroms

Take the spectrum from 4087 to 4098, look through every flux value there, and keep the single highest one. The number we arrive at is 20.31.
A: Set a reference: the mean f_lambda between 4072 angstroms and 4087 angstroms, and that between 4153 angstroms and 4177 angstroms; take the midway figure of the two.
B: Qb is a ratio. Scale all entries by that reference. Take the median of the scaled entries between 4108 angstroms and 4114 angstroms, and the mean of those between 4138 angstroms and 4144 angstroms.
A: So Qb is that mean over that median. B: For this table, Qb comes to 1.07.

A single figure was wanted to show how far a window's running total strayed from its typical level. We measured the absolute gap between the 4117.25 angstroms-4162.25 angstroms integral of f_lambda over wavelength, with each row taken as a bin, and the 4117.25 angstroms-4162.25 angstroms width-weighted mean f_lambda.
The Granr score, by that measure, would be 788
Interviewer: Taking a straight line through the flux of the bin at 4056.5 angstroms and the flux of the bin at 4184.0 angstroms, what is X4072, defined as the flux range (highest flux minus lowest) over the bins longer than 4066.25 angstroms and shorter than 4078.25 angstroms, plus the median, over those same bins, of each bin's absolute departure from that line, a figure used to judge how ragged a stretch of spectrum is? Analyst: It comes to 3.3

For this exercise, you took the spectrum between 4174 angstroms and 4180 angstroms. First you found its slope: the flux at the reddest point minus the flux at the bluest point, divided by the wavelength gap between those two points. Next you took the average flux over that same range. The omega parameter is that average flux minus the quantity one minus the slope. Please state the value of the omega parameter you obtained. 15.9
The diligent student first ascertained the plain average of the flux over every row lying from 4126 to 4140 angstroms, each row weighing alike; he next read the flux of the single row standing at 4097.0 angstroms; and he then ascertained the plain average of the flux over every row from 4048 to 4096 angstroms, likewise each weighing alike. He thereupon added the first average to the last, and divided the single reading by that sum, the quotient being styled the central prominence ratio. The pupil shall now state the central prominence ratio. 0.43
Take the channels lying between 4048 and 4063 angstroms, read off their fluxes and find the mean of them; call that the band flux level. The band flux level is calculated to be 18.2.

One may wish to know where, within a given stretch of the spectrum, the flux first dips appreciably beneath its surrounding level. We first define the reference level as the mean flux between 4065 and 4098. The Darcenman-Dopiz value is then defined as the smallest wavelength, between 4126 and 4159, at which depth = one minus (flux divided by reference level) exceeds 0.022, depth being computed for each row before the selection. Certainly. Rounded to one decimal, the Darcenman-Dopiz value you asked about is 4127.0 angstroms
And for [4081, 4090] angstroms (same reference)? 4082.0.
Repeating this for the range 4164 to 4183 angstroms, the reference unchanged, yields 4164.5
